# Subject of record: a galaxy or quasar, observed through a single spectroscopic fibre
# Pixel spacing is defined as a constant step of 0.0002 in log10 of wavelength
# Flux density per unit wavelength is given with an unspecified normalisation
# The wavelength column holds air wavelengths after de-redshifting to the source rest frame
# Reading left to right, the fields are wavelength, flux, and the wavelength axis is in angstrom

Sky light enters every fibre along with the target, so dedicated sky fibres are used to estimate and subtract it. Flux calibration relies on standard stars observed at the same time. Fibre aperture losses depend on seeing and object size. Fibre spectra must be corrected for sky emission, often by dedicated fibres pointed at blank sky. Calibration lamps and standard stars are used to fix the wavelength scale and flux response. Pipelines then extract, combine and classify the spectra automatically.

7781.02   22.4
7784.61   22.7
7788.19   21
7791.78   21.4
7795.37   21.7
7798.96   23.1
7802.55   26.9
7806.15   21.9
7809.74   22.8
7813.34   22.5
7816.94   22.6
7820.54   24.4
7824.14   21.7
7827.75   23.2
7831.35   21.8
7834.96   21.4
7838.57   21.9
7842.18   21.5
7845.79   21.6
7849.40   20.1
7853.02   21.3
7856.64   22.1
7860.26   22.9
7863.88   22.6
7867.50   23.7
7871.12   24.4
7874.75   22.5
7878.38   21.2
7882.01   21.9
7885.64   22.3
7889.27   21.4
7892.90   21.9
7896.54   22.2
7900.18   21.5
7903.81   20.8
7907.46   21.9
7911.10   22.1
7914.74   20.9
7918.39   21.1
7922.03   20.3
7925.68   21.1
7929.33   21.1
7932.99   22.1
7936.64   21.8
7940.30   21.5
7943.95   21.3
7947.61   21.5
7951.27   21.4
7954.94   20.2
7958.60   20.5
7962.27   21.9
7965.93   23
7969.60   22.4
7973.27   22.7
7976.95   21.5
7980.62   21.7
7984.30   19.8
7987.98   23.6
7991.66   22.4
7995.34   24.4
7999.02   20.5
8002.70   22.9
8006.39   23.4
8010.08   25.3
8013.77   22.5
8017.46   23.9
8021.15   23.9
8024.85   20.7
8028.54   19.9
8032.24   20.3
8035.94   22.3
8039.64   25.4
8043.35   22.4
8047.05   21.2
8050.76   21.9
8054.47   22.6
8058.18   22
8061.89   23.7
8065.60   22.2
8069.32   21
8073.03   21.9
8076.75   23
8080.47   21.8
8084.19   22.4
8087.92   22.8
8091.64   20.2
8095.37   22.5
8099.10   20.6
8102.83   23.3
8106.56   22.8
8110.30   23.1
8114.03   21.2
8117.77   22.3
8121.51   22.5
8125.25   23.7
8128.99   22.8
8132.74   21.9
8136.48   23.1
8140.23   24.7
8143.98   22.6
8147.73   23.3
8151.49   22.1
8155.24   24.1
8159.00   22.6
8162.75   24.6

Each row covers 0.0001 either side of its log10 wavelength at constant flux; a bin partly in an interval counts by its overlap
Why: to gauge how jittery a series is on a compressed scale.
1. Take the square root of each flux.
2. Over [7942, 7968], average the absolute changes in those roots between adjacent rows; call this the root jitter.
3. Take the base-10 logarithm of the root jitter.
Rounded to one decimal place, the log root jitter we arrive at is -1.1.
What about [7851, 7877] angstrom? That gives -1.0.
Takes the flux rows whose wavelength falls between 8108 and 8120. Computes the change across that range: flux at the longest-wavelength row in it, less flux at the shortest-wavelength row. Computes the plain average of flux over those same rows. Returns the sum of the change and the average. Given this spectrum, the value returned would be 21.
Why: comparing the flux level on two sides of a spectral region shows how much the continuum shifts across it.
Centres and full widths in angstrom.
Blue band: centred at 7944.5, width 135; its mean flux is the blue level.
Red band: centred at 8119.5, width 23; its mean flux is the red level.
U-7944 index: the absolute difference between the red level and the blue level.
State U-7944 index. 0.8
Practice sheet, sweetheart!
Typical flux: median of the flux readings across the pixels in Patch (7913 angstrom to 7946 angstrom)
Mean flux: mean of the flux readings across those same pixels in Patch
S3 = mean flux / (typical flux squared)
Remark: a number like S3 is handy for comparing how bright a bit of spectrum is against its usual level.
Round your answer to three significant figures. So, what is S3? 0.0477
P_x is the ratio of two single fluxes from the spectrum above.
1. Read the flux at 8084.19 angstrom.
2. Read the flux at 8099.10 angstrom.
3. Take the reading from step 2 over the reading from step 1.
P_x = 0.92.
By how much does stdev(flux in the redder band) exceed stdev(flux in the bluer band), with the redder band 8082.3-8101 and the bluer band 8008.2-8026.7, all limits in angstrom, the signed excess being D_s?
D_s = -0.5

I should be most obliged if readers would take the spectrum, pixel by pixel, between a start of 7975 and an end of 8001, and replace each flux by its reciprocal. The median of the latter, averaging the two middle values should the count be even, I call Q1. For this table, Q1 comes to 0.0461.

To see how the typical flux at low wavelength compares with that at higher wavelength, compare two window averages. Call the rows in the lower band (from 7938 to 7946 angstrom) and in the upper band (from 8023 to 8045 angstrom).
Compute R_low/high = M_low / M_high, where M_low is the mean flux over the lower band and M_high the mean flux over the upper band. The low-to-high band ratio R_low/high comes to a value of 0.98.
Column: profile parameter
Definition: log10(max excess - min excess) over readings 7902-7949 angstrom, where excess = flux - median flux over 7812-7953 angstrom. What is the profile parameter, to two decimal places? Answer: 0.26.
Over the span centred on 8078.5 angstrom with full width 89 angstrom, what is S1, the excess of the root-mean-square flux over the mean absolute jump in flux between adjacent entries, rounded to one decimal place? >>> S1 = 21.0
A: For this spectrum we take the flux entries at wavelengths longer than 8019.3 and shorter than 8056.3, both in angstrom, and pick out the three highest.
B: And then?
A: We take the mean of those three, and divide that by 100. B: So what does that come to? 0.240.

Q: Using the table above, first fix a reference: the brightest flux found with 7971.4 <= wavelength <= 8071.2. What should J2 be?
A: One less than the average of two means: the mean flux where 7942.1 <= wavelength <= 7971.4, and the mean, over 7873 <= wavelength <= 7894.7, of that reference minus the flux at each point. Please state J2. 11.53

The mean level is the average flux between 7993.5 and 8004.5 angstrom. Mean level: 22.6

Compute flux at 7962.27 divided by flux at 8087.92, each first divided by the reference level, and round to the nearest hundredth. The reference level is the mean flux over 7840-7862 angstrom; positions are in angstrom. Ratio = 0.96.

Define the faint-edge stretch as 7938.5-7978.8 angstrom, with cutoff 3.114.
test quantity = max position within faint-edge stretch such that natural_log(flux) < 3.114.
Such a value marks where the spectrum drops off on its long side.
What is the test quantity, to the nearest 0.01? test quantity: 7976.95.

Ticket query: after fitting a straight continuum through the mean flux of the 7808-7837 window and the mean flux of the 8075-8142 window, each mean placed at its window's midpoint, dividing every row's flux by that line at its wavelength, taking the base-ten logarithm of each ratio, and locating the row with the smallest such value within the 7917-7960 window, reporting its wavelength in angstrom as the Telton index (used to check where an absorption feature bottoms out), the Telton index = 7954.94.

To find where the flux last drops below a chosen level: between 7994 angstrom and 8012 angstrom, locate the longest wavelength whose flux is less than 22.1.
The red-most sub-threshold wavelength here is 7999.02 angstrom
